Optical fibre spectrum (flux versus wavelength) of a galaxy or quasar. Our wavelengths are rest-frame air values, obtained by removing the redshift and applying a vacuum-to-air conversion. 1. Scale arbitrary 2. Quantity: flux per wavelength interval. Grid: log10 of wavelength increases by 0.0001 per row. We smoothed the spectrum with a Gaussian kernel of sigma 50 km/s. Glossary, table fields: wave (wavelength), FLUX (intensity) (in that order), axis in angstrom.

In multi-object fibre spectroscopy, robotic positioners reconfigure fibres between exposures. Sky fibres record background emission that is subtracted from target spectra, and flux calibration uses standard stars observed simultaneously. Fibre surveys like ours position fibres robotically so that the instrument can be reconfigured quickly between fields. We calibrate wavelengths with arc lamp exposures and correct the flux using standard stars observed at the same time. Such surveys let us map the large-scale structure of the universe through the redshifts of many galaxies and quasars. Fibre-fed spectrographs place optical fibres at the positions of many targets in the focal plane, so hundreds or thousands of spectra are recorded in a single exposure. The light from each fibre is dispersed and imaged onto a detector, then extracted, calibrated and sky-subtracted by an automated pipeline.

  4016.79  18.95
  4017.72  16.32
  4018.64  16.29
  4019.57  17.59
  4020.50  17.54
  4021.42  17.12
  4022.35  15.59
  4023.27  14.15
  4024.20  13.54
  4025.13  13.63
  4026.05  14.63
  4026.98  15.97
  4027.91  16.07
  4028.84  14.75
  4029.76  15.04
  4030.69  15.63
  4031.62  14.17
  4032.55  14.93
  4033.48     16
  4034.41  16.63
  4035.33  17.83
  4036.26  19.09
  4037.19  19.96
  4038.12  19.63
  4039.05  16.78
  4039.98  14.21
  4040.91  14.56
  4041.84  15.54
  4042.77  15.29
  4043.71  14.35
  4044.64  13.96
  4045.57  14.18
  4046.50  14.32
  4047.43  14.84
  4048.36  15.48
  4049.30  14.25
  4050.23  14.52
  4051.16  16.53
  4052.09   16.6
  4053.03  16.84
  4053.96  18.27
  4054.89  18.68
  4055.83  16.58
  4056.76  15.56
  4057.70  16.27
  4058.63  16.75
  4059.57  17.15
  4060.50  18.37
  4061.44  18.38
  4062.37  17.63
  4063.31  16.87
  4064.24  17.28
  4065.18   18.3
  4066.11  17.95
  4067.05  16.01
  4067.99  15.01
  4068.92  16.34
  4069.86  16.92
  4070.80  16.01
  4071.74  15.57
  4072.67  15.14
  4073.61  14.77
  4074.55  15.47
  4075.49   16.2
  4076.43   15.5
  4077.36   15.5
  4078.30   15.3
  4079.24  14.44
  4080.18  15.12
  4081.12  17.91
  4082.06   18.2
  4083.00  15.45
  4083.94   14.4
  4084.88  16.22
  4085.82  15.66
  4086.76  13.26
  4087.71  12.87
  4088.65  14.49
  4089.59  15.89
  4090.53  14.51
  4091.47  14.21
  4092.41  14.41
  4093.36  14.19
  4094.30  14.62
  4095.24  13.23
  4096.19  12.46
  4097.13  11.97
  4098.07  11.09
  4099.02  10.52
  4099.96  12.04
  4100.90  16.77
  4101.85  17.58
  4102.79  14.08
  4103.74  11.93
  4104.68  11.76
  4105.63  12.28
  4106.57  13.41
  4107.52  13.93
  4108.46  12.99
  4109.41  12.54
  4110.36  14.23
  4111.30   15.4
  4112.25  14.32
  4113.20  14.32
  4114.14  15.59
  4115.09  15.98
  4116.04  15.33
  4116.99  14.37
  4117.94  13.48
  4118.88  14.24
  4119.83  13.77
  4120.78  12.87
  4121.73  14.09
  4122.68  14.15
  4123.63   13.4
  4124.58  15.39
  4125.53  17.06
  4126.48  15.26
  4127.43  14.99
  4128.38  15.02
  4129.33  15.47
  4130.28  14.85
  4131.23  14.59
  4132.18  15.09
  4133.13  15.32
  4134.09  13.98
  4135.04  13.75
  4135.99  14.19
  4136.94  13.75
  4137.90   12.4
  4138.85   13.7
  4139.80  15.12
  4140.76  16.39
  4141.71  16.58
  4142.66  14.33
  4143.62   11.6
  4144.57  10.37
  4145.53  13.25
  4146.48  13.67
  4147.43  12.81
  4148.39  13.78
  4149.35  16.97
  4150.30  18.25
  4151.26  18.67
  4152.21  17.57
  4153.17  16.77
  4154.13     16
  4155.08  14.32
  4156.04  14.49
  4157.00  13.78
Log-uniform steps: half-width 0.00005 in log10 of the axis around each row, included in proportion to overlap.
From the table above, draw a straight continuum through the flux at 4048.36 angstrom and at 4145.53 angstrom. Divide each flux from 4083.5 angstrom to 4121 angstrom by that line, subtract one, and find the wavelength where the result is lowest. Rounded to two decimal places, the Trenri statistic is 4099.02 angstrom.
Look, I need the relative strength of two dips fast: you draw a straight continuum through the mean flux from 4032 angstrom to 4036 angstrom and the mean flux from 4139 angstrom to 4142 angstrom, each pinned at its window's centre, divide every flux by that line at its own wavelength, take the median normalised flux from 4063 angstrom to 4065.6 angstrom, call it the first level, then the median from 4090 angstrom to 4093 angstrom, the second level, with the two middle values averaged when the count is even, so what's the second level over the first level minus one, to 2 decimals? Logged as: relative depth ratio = -0.16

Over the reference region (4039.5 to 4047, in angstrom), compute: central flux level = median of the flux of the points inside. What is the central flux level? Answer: 14.3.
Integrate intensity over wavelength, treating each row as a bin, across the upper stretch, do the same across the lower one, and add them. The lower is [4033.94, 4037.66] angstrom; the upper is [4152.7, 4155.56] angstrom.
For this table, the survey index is 113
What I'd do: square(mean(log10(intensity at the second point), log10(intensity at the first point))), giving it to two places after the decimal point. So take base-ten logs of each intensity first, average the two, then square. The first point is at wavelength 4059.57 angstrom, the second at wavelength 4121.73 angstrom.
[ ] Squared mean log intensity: 1.42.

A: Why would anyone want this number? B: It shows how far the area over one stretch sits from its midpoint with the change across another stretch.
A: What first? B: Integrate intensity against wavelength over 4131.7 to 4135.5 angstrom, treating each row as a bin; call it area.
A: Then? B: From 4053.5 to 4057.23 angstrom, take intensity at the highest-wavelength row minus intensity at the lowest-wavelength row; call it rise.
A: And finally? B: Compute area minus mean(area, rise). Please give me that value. 29.0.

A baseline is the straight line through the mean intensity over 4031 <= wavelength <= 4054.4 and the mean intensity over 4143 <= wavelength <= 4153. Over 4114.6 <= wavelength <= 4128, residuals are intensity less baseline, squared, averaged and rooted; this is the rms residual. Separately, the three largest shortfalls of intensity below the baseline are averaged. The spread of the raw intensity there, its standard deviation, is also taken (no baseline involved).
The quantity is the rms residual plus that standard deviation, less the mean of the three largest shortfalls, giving 0.5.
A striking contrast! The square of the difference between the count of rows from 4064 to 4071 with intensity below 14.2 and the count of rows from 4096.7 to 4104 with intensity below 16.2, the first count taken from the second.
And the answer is 36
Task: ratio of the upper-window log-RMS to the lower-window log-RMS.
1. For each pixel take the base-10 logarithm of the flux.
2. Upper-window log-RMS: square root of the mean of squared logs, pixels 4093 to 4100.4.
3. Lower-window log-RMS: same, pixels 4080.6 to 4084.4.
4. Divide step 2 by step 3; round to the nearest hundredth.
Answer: 0.90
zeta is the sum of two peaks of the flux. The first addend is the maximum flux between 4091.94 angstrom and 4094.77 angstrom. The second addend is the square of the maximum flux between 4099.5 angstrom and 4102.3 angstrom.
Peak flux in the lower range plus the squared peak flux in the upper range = 324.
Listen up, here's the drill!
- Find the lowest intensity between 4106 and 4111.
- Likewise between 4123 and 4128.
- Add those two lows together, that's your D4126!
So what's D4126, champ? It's 26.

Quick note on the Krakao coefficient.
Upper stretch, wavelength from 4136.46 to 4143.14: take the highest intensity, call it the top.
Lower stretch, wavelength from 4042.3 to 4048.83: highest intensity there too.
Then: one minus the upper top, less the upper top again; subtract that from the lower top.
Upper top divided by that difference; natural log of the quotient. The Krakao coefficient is -1.06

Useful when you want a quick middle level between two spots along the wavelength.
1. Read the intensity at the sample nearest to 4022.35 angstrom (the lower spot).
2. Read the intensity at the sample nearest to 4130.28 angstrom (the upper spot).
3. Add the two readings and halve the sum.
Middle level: 15.2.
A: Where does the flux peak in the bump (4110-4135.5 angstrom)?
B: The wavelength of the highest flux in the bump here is 4125.53 angstrom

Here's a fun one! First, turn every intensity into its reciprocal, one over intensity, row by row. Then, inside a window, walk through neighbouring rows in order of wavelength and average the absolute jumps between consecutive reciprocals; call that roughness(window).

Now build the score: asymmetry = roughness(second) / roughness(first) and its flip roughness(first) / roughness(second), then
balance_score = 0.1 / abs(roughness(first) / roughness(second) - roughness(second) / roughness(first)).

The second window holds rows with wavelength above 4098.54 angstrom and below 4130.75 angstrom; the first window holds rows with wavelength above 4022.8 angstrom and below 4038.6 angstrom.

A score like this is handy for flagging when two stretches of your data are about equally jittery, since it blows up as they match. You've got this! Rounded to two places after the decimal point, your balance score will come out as 0.10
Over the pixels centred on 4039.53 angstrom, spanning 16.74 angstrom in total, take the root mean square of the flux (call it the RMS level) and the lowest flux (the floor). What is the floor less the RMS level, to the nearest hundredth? -2.06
